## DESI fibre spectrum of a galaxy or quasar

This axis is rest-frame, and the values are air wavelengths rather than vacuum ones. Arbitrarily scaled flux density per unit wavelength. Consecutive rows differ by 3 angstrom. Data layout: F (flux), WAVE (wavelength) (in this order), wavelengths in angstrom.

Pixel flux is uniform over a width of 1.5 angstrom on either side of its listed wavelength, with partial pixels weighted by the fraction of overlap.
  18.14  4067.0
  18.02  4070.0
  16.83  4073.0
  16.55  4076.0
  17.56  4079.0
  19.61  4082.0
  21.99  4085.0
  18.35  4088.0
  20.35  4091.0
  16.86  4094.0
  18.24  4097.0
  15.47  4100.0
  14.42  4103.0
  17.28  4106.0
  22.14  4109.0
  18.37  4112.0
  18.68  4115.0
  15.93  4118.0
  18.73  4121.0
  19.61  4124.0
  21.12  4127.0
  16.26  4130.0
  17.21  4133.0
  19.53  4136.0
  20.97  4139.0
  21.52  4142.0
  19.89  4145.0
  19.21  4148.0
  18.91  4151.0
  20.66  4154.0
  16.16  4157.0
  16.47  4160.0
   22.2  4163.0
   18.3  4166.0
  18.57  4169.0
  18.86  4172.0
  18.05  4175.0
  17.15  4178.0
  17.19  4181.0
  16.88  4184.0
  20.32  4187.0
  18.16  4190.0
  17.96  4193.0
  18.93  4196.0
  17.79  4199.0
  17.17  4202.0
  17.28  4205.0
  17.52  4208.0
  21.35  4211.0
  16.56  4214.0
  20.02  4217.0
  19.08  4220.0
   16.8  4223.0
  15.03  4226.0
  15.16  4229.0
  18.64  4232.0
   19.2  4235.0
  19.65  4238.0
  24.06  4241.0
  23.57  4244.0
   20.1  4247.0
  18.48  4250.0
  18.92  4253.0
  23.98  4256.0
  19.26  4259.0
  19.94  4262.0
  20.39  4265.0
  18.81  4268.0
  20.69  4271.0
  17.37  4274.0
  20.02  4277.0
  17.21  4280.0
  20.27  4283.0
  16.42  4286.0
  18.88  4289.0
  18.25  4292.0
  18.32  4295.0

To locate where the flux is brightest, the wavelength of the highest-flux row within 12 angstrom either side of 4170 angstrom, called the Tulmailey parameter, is 4163.0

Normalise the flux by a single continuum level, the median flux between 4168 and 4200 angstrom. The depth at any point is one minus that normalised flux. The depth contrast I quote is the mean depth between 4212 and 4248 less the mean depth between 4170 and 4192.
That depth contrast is -0.050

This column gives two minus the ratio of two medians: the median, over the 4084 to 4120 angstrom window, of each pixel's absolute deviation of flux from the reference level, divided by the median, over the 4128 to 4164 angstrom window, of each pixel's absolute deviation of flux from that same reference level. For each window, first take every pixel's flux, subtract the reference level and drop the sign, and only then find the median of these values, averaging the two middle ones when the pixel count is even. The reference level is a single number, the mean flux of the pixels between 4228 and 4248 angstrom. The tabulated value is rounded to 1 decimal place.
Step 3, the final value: 0.5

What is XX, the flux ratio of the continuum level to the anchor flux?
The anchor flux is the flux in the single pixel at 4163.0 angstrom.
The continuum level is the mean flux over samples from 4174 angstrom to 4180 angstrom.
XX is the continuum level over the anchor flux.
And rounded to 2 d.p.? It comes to 0.79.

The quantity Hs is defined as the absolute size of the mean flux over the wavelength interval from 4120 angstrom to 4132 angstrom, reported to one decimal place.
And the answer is 18.9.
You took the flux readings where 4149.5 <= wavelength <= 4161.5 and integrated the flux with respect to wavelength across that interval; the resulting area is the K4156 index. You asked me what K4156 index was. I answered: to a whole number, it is 217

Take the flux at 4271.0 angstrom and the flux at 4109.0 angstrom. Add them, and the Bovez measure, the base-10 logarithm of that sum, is 1.63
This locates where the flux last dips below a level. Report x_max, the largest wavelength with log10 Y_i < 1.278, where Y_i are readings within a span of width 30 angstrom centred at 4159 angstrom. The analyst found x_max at 4172.0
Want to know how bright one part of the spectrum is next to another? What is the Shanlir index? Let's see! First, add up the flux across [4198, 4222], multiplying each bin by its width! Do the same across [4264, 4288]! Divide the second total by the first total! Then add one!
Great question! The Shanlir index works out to 2.03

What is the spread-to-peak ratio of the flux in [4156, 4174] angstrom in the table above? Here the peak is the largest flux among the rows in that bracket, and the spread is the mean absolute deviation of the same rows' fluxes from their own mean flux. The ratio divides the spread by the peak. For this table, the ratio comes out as 0.065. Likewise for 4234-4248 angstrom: 0.083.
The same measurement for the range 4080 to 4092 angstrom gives 0.050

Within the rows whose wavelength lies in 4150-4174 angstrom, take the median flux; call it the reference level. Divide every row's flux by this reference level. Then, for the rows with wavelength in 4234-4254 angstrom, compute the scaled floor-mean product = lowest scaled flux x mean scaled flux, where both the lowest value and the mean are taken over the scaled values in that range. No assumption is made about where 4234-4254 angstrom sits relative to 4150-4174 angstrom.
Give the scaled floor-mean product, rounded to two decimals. 1.09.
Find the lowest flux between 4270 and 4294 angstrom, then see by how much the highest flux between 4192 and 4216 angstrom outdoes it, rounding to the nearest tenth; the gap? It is 4.9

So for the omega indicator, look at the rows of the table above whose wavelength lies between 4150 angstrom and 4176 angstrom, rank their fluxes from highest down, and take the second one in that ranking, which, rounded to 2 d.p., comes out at 20.66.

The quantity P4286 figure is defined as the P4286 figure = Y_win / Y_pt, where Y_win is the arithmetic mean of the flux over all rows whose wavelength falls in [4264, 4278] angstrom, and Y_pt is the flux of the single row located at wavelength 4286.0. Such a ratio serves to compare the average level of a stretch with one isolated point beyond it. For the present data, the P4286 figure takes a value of 1.18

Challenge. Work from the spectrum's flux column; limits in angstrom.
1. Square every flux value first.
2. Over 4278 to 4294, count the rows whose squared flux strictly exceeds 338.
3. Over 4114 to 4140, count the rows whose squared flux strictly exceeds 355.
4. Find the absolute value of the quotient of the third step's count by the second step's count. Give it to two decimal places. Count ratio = 2.00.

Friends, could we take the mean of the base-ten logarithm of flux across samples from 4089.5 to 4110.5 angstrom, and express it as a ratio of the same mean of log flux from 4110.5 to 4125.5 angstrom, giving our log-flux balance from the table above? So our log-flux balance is 0.99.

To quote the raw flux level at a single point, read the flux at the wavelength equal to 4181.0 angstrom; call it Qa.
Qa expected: 17.19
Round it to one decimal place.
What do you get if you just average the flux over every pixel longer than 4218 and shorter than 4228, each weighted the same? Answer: 17.0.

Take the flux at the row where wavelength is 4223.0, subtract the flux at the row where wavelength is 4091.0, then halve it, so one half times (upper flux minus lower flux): -1.8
